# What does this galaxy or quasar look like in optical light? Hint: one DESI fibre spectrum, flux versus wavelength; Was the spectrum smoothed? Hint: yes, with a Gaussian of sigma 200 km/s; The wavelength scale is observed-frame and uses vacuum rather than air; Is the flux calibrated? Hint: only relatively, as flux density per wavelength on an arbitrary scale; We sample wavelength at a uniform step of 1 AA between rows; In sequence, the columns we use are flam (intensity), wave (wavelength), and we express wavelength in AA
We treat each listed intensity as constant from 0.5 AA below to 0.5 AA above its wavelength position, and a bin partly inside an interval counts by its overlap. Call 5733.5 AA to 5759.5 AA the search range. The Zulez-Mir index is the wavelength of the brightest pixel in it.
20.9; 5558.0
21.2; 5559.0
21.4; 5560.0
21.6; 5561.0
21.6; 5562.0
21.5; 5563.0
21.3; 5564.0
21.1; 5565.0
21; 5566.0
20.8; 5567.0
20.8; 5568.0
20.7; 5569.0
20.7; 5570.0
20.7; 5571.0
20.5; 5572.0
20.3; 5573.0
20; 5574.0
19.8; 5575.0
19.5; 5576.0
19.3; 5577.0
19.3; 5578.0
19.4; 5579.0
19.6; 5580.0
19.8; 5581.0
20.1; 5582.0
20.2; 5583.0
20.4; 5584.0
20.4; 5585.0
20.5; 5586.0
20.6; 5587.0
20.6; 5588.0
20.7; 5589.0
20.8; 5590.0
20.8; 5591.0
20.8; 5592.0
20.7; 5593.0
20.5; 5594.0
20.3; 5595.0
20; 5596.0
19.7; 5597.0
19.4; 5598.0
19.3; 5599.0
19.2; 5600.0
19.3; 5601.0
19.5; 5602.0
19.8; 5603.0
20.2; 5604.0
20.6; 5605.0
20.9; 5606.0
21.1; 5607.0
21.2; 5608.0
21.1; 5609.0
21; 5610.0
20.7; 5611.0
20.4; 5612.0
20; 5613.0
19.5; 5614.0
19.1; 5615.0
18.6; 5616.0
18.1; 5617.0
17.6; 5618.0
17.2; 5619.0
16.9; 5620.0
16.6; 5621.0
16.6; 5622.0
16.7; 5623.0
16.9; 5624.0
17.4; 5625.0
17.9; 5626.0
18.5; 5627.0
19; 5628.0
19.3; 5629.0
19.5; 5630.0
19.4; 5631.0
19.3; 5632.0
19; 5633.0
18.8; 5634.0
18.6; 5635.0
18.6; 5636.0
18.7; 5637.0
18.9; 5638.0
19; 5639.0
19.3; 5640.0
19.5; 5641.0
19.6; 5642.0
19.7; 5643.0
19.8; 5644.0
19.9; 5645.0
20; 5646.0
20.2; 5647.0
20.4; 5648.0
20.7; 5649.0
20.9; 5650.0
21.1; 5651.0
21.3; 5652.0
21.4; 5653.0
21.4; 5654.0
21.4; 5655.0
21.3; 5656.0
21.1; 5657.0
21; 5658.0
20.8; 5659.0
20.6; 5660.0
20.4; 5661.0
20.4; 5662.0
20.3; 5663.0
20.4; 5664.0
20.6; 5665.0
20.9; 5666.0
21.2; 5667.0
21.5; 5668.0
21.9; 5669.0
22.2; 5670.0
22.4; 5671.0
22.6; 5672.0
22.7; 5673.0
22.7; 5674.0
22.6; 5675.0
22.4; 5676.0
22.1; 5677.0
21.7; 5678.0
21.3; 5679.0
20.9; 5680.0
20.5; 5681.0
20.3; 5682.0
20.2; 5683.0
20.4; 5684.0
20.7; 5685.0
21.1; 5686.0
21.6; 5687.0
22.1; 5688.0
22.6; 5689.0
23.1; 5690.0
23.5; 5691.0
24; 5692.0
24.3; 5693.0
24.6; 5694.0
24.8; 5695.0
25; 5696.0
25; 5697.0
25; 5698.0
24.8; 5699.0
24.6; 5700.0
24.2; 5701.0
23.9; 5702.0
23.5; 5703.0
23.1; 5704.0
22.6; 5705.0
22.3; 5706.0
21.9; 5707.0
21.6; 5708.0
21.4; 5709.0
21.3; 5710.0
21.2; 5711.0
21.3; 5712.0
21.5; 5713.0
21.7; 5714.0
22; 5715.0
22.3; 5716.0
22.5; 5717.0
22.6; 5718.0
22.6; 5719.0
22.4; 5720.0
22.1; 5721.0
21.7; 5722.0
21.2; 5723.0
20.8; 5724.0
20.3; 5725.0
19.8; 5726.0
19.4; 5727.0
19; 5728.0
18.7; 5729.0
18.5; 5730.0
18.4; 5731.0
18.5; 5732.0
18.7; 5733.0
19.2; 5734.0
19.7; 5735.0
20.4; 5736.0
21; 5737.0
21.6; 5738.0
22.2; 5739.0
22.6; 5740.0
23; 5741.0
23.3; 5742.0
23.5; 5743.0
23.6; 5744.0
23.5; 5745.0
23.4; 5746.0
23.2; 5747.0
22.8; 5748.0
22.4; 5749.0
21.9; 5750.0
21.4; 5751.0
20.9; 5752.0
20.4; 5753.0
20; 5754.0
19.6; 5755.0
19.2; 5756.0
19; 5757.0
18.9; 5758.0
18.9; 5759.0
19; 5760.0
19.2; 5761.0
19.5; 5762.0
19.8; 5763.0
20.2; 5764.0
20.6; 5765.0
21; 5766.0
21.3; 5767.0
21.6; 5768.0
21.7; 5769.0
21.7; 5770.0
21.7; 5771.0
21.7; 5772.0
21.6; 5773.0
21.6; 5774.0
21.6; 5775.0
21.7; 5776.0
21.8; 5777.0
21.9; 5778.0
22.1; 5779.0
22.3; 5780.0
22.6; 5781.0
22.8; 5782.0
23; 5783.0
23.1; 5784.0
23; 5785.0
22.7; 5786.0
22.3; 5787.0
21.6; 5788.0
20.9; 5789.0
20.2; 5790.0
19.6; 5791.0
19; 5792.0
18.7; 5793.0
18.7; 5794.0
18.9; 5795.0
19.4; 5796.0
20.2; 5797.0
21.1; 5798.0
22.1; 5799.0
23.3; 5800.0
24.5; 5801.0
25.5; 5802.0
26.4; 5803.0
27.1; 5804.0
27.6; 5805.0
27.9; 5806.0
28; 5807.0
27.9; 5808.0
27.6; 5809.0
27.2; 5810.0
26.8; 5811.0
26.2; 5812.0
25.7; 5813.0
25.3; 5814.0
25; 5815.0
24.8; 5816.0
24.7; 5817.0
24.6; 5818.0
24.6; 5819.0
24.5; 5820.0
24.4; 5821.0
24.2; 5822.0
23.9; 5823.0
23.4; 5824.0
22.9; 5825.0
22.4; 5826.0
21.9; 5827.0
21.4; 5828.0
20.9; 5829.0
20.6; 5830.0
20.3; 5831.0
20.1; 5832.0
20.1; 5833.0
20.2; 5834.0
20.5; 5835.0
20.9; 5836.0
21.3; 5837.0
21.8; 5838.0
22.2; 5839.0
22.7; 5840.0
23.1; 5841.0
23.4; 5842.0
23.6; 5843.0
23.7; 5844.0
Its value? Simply 5744.0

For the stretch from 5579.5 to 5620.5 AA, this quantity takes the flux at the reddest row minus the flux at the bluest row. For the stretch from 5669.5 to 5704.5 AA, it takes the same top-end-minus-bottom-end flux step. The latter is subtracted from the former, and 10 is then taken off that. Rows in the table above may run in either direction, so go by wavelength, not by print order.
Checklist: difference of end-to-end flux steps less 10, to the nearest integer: -14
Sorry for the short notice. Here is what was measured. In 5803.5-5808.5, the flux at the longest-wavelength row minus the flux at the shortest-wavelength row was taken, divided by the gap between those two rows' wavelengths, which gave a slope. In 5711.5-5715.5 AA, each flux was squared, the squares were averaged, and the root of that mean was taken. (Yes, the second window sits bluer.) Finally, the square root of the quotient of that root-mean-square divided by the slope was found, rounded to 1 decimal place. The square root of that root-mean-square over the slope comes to 10.4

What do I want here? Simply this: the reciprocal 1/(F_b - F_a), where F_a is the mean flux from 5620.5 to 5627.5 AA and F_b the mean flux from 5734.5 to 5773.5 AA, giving 0.25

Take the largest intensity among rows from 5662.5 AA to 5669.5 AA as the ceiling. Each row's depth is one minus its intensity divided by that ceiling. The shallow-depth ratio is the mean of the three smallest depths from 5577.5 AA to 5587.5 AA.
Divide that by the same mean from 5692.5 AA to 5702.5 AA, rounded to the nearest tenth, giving -0.5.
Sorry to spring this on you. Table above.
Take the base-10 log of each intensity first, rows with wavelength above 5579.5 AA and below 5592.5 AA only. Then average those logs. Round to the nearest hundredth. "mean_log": 1.31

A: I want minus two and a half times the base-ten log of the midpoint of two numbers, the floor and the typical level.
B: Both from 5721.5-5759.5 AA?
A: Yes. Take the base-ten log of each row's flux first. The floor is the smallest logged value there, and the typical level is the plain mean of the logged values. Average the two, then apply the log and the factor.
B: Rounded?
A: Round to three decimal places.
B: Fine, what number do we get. -0.277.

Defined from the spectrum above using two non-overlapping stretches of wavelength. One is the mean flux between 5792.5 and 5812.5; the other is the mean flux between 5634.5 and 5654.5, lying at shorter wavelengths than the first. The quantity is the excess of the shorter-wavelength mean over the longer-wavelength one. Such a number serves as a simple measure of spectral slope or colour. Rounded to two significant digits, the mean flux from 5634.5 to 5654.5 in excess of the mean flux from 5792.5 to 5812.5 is -4.3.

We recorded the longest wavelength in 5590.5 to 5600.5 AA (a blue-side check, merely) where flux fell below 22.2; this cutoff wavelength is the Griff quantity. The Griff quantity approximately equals 5600.0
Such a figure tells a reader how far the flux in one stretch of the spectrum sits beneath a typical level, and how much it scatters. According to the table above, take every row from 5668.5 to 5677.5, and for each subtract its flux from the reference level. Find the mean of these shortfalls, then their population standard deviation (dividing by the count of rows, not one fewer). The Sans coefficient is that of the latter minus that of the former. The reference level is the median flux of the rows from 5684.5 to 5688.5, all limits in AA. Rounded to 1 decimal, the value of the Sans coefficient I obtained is 1.3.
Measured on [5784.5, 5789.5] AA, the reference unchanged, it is 1.5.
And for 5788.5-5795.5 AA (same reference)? -1.1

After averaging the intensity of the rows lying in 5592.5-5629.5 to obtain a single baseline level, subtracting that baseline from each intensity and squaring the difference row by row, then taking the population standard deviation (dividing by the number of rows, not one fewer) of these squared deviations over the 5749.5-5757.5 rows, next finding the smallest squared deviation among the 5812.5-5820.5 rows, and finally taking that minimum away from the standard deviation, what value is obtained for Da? -25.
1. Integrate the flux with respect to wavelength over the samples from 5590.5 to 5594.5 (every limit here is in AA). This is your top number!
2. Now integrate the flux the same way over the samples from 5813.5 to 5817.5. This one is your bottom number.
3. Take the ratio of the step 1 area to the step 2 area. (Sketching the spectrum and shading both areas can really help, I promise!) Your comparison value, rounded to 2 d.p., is 0.83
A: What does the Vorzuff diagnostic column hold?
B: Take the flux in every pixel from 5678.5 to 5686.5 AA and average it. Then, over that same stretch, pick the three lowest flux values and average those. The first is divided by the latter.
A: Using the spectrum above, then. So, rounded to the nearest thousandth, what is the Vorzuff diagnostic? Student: 1.018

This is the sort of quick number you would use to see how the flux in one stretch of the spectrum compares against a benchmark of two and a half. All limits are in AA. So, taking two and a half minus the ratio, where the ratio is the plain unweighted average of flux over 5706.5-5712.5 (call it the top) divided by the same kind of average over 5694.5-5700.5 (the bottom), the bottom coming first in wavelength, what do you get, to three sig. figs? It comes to 1.64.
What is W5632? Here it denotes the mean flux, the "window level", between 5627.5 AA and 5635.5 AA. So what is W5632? 19.1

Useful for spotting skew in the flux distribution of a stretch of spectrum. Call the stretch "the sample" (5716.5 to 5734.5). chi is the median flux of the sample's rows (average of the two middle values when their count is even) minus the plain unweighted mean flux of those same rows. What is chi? -0.31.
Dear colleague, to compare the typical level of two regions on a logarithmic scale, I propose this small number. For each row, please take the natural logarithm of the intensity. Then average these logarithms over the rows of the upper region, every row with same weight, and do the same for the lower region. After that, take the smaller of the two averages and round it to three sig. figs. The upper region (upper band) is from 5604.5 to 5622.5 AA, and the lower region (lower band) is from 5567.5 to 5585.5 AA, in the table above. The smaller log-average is 2.96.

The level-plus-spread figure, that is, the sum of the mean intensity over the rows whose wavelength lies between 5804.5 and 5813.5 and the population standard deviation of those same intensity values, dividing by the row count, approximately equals 28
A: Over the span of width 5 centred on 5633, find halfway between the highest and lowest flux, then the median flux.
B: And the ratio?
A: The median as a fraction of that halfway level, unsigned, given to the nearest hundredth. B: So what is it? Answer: 1.00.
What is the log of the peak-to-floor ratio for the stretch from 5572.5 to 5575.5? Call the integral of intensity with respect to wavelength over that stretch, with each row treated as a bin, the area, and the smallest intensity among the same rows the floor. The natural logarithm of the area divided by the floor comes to 1.11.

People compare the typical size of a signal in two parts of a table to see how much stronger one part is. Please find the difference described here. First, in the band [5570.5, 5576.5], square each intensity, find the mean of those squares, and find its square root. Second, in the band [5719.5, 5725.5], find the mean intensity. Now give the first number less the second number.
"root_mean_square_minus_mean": -1.28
